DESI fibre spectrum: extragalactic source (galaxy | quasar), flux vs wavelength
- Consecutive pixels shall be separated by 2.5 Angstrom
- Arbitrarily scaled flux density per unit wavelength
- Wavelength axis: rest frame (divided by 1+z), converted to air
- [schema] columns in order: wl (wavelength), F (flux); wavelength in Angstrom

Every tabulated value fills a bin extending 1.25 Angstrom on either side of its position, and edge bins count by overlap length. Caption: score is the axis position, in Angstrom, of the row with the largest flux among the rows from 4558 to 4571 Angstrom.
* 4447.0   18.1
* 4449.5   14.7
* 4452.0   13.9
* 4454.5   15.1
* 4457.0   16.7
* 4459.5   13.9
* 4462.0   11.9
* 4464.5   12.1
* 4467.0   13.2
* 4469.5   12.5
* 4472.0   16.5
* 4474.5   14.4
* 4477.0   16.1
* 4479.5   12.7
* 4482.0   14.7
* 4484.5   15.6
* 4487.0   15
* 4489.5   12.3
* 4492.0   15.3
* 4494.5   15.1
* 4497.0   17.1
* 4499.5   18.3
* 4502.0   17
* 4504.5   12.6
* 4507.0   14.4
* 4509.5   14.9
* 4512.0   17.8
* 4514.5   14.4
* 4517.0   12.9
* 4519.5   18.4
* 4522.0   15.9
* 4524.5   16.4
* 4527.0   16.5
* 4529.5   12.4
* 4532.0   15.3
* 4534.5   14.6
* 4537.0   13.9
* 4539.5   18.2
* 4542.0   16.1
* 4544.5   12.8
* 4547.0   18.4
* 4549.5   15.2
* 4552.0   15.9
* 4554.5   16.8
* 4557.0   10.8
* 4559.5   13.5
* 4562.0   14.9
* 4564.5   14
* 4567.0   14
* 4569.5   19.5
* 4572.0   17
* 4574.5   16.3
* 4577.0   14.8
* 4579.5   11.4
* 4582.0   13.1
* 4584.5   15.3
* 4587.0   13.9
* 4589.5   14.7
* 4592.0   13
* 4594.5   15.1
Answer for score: 4569.5 Angstrom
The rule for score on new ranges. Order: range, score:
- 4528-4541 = 4539.5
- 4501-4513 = 4512.0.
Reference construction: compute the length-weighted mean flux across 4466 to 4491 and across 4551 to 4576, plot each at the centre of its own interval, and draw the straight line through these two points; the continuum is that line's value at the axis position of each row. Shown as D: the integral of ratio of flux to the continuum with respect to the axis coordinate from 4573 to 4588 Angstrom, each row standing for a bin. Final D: 14 Angstrom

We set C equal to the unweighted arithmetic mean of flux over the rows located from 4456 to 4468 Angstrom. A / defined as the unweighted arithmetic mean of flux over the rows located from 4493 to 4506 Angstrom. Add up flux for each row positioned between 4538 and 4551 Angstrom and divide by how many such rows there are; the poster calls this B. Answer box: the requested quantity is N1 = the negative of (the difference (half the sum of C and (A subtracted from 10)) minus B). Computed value 12.4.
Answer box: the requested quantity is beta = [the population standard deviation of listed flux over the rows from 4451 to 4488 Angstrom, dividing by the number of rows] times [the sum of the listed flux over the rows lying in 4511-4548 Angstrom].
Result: 356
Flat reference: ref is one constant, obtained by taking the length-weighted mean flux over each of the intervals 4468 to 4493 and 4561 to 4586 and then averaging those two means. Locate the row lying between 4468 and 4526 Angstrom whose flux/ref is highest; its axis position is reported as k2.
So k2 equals 4519.5 Angstrom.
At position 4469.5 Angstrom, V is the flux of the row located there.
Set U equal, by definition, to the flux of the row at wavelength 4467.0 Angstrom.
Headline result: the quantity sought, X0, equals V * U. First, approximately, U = 13.2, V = 12.5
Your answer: 165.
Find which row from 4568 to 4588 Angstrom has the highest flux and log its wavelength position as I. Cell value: 4569.5 Angstrom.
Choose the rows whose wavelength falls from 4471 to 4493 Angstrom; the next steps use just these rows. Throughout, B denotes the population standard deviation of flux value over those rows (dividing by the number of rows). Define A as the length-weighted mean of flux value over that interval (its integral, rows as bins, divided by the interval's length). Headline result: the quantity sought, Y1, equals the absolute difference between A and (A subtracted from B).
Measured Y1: 28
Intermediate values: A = 14.7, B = 1.35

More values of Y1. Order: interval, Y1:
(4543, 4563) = 27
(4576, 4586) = 26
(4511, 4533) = 29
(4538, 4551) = 30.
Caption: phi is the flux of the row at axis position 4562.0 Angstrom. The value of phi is 14.9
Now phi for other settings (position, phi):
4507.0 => 14.4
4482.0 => 14.7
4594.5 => 15.1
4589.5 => 14.7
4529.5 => 12.4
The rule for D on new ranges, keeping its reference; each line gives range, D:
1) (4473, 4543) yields 73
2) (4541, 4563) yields 22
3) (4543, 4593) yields 48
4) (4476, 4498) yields 23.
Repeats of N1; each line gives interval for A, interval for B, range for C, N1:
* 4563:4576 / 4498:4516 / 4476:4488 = 11.3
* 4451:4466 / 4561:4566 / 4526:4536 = 9.1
